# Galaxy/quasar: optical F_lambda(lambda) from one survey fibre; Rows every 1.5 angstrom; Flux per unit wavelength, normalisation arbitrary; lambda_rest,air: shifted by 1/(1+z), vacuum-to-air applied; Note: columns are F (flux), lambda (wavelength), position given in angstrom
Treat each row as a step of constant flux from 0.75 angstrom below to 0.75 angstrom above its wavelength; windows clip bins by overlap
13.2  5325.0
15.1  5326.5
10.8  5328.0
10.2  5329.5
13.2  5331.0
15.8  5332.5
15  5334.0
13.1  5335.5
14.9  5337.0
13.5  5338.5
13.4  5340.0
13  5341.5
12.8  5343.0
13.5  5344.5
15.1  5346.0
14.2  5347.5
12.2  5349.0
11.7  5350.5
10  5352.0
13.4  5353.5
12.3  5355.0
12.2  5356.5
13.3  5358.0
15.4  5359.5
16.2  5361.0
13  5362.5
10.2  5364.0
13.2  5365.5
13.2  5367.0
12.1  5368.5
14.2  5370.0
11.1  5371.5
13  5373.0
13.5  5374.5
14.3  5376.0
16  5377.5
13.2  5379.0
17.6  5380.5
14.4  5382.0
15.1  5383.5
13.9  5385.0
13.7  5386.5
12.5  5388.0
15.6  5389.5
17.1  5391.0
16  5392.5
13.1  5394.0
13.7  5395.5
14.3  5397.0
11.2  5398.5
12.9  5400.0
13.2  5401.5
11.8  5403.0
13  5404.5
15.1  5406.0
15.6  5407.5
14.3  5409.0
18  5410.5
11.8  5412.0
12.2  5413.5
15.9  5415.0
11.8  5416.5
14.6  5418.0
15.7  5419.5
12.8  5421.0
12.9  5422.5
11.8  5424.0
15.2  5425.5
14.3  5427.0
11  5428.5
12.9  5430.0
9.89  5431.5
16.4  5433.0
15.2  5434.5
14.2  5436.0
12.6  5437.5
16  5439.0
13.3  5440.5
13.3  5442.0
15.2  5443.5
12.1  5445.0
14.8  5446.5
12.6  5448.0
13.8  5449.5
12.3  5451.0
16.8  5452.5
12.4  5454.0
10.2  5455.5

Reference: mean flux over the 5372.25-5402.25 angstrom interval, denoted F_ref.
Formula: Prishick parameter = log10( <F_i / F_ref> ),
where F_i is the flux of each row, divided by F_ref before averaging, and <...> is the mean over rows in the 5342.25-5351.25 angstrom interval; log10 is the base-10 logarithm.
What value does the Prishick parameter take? -0.031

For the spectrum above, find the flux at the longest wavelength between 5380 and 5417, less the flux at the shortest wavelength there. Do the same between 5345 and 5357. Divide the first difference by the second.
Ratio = 2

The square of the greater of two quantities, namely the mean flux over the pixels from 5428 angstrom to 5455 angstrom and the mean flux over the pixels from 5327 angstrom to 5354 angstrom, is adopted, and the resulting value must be 185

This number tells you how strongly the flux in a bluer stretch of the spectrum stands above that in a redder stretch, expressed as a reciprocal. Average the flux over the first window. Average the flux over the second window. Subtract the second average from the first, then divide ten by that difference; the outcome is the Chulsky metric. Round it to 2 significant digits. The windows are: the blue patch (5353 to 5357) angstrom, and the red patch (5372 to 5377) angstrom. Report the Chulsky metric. -10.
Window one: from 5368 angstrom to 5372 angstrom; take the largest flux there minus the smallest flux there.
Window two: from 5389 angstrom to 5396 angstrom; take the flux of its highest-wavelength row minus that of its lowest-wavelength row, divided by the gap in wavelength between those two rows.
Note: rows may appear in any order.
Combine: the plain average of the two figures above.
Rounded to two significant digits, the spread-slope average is 1.4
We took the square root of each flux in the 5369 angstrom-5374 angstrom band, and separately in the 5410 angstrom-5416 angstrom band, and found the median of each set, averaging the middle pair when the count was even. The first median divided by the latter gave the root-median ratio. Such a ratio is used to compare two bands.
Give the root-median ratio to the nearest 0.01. 0.96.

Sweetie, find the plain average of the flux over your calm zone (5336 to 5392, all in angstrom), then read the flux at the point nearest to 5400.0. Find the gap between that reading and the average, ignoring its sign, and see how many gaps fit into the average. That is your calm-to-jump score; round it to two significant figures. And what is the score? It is 19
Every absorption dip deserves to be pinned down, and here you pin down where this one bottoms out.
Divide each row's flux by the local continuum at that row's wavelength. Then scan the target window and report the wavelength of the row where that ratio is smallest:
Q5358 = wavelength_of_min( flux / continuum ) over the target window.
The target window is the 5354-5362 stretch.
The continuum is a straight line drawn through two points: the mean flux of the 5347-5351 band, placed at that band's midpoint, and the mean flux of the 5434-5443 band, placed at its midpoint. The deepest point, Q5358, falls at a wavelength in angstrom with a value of 5356.5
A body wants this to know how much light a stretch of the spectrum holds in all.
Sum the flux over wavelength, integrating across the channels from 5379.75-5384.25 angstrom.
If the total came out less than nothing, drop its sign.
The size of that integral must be 71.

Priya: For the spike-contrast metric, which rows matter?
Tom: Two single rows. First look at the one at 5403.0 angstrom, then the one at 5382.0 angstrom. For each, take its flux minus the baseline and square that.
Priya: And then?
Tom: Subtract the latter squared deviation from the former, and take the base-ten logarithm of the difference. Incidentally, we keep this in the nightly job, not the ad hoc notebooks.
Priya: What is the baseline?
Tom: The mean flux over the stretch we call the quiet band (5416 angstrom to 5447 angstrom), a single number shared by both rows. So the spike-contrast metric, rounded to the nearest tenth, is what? 0.4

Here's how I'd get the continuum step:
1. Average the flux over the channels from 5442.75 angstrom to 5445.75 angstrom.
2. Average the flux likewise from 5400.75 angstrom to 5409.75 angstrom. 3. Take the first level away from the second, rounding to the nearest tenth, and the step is 0.2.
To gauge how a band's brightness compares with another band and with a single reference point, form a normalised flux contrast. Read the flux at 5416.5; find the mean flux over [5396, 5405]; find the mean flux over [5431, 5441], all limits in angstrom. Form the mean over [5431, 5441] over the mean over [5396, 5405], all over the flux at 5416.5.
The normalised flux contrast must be 0.093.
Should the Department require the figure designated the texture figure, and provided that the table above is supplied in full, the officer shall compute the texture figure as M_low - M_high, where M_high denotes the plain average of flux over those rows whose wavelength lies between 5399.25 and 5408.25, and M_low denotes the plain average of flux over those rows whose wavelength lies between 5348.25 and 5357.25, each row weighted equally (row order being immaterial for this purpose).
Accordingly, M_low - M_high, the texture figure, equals -1.6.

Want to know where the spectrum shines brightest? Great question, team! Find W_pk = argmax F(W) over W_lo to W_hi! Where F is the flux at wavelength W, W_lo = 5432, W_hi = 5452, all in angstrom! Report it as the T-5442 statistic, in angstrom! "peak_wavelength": 5433.0 angstrom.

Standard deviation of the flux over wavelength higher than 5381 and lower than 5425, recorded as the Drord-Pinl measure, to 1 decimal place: 1.7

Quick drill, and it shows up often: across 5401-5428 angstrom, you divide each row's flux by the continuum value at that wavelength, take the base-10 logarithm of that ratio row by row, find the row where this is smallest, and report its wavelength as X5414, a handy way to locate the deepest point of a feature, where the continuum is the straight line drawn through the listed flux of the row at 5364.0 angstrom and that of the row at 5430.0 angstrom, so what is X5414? 5424.0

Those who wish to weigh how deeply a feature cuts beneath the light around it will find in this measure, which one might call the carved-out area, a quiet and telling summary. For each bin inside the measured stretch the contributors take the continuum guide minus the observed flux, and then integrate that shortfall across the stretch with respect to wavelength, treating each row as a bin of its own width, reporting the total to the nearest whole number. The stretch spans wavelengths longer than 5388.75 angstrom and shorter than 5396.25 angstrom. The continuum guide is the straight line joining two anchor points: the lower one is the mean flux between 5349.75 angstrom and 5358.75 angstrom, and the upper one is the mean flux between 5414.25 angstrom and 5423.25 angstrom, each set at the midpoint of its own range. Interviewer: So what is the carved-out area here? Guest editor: -14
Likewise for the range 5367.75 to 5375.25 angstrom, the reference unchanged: -1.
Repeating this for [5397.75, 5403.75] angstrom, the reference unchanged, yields 7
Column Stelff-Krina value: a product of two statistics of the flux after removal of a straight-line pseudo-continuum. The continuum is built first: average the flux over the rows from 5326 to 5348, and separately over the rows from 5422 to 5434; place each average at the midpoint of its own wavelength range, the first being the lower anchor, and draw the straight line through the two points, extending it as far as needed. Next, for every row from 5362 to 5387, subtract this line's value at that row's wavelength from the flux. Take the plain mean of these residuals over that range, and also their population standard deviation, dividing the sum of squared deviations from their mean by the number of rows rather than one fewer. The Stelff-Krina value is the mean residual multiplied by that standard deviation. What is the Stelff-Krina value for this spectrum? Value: 0.46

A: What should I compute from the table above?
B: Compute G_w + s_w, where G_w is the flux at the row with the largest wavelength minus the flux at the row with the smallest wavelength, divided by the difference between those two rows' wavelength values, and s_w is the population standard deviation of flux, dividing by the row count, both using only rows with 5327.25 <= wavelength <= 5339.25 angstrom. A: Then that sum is 2.1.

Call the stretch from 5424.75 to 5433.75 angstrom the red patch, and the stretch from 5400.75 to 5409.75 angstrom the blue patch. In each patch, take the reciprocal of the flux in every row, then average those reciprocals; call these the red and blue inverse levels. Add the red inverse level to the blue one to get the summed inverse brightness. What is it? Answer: 0.151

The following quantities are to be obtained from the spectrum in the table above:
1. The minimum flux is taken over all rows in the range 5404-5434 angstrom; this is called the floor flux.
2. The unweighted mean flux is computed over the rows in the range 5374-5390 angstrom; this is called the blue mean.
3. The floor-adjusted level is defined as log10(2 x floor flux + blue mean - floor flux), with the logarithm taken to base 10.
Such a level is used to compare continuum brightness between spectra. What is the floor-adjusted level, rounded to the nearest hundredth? 1.39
